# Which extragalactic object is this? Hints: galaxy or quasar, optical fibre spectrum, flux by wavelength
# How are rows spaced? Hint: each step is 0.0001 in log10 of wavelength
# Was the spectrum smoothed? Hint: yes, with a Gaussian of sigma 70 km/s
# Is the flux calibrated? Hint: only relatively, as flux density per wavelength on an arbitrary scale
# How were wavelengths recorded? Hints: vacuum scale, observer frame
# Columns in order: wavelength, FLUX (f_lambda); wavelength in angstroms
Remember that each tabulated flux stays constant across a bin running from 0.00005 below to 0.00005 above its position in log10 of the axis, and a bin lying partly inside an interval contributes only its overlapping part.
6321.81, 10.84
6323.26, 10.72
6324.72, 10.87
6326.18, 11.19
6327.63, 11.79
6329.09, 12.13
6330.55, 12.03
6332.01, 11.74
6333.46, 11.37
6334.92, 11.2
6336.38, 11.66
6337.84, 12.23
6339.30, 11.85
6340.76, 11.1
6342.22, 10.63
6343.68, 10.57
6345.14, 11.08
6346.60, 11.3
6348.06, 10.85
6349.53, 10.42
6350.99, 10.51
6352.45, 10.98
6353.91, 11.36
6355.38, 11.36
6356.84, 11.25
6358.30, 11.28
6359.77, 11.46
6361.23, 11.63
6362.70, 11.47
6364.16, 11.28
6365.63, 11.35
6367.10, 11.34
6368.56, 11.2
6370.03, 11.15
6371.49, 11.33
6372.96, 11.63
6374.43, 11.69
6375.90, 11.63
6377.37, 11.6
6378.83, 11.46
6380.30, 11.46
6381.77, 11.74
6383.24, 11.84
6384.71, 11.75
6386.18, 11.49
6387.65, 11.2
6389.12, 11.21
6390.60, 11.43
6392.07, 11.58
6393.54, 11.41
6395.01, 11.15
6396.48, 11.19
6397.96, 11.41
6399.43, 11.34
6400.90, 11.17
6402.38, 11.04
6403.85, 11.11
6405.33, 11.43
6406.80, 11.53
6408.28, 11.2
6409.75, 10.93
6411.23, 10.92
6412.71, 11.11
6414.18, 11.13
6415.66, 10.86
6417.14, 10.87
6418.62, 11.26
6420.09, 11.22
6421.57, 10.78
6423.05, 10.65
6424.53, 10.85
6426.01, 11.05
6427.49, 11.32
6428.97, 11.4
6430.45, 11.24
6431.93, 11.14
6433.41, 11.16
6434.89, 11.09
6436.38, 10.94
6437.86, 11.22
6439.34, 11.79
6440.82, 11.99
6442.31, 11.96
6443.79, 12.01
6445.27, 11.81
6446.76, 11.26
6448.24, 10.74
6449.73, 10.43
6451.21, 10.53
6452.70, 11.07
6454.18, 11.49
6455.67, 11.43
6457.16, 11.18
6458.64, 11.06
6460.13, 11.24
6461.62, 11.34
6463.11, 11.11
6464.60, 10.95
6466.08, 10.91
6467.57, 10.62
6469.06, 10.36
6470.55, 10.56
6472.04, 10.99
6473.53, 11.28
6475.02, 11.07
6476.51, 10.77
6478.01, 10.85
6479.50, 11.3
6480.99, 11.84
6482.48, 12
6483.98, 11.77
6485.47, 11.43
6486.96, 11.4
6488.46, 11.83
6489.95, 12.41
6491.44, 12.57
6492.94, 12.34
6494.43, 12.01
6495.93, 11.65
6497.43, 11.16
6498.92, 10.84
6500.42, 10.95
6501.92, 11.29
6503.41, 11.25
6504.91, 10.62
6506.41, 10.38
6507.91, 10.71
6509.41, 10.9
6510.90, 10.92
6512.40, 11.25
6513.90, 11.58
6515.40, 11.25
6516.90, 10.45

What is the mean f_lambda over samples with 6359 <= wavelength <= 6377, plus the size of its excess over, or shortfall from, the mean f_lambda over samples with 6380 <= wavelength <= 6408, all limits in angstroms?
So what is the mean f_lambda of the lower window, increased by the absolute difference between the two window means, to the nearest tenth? 11.5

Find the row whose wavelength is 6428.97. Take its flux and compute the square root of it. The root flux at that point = 3.376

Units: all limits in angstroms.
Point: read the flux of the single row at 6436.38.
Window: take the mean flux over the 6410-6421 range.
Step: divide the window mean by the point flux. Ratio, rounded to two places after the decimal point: 1.01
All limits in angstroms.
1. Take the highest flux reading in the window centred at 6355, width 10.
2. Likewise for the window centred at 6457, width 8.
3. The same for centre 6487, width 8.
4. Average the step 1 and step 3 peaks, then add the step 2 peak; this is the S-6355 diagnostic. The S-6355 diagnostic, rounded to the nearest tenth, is 23.4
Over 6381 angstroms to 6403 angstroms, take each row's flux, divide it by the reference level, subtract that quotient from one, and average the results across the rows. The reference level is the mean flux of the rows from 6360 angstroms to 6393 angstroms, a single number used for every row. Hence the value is 0.007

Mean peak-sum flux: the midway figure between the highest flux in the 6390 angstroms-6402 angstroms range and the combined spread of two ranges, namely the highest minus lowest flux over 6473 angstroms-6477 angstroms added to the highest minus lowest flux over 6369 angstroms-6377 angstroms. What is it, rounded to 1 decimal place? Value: 6.3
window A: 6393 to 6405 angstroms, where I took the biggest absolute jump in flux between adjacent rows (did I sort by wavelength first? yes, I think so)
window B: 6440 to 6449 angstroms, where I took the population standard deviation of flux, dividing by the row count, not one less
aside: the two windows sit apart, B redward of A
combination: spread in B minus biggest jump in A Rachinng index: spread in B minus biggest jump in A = 0.21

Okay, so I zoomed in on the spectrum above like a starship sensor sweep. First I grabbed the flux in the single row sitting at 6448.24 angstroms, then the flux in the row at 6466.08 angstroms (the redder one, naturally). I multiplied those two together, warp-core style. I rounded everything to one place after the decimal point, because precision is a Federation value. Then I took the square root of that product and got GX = 10.8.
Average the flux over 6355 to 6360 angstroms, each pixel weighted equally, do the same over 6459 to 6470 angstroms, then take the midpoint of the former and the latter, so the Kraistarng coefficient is 11.1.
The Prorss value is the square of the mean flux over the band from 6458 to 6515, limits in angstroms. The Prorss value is 127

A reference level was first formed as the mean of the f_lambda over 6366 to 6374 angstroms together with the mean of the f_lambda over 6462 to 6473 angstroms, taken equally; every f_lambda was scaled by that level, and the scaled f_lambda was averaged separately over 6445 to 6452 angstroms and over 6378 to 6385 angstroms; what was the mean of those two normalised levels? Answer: 1.02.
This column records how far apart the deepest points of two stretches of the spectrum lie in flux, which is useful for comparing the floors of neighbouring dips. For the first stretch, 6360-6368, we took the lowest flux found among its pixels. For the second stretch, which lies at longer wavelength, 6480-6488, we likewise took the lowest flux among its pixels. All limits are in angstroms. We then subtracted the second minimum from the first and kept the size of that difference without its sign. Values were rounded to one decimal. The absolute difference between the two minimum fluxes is 0.1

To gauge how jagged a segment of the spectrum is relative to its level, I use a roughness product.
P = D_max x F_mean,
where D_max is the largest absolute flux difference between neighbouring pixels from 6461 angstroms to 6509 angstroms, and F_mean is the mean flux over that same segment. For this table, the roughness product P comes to 7.1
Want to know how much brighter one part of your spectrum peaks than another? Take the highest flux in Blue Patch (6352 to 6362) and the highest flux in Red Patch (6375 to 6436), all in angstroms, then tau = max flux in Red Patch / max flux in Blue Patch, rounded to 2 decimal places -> 1.02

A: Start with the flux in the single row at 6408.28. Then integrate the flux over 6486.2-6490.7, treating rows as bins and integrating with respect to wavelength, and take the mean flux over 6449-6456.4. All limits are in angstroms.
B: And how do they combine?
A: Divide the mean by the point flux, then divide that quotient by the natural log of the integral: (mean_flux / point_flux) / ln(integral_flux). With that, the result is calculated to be 0.247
